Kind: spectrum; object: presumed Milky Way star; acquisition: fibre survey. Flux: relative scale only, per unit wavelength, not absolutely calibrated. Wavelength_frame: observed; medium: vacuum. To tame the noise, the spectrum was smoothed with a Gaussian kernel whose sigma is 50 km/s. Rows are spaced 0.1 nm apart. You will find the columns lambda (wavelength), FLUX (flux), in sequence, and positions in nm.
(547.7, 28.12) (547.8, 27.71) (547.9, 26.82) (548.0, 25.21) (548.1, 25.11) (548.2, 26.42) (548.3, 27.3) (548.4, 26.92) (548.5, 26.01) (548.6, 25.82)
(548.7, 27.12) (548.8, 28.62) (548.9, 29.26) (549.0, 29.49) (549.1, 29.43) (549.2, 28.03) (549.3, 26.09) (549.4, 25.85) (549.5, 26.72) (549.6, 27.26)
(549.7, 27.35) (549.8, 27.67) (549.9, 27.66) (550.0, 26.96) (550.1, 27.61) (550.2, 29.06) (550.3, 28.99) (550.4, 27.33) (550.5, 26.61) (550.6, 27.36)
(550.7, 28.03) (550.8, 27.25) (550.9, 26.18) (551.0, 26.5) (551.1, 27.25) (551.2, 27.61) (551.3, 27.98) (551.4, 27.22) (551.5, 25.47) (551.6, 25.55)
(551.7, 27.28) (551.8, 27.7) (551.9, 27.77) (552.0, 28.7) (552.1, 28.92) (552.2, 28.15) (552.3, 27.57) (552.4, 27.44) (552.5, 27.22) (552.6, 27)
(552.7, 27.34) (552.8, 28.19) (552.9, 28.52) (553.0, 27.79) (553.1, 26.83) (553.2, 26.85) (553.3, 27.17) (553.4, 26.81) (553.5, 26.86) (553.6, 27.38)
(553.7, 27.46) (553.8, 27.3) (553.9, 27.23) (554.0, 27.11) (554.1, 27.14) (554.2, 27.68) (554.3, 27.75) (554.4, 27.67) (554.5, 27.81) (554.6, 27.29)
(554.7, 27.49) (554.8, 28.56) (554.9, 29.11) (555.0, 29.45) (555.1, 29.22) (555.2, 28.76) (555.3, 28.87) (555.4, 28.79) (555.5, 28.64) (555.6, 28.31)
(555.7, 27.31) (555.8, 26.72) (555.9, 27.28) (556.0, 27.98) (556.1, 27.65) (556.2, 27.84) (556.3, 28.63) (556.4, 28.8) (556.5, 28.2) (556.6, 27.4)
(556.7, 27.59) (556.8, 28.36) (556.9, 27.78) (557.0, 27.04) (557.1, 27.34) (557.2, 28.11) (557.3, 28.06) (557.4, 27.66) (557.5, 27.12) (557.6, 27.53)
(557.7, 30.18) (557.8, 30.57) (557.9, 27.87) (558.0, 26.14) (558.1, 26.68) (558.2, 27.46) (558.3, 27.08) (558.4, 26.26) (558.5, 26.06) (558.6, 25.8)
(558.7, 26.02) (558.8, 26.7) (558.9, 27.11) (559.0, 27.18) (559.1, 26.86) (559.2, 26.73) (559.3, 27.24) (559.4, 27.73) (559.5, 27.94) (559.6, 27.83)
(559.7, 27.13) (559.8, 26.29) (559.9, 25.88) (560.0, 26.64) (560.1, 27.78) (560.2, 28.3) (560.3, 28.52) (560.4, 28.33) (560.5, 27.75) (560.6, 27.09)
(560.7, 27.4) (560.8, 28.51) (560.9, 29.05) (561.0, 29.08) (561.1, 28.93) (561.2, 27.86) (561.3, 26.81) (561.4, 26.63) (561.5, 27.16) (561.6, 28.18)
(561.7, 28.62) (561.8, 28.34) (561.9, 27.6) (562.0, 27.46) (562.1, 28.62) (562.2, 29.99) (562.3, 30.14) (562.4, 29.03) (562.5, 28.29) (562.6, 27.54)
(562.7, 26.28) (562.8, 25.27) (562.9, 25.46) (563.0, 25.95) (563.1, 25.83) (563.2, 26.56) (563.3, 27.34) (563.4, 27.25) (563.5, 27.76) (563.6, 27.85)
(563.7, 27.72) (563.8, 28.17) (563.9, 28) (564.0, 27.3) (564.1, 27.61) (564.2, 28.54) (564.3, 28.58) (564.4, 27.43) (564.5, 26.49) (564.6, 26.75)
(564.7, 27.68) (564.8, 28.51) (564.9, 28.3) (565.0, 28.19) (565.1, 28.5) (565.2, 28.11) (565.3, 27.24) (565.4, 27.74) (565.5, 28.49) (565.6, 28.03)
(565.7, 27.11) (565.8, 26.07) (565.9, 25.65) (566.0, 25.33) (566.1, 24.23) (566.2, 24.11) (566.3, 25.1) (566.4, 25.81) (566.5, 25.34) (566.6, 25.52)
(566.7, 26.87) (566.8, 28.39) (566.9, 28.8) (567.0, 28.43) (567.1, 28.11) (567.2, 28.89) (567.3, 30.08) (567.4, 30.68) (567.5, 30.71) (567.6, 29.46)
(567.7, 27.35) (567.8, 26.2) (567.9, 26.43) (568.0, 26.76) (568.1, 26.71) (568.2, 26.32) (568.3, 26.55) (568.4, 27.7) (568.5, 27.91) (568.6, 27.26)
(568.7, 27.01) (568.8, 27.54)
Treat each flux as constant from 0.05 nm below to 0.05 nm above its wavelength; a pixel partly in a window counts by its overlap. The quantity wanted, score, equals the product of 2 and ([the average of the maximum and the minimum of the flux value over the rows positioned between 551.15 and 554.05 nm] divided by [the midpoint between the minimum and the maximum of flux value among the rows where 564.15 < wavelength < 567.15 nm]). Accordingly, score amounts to 2.056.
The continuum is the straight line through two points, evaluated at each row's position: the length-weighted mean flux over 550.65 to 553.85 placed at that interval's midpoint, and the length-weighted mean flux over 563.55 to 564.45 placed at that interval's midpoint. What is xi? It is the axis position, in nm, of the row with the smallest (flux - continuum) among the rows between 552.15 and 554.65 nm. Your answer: 553.4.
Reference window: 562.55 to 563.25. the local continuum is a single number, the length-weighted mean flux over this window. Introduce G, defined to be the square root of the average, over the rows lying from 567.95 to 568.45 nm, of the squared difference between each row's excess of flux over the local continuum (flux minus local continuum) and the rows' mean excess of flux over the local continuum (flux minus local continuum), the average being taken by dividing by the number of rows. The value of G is 0.5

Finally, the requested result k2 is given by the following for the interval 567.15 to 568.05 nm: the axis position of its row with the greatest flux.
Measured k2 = 567.5 nm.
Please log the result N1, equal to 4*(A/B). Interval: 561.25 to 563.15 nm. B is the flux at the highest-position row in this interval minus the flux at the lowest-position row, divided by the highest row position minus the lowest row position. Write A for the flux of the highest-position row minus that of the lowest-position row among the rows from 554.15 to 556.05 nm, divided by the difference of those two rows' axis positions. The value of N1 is -1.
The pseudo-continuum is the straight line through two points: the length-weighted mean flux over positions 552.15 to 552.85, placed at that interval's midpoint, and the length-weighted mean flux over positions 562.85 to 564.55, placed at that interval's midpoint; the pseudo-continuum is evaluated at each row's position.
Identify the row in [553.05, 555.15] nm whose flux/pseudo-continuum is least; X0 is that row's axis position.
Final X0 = 553.4 nm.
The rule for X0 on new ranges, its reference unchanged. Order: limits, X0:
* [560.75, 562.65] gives 561.4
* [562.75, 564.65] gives 562.8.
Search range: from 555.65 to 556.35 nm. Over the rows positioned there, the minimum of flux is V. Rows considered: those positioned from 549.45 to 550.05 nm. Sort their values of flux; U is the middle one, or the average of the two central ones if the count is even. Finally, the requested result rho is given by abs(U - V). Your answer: 0.6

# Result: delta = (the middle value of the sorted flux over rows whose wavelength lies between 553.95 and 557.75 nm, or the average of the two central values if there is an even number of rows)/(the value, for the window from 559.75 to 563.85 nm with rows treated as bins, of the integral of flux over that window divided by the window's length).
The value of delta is 1.01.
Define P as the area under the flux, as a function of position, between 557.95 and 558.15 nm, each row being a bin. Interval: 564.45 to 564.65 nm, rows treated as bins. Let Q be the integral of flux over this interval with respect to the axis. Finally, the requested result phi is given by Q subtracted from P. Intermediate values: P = 5.28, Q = 5.32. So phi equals -0.04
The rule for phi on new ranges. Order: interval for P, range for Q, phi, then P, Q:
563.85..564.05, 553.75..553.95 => 0.08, 5.53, 5.45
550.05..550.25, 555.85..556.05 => 0.14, 5.67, 5.53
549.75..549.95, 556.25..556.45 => -0.21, 5.53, 5.74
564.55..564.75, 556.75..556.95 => -0.17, 5.44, 5.61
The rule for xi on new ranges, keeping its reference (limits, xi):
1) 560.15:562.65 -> 561.4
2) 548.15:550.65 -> 549.4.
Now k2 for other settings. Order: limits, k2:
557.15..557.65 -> 557.2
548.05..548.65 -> 548.3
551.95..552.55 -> 552.1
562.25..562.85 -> 562.3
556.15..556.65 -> 556.4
